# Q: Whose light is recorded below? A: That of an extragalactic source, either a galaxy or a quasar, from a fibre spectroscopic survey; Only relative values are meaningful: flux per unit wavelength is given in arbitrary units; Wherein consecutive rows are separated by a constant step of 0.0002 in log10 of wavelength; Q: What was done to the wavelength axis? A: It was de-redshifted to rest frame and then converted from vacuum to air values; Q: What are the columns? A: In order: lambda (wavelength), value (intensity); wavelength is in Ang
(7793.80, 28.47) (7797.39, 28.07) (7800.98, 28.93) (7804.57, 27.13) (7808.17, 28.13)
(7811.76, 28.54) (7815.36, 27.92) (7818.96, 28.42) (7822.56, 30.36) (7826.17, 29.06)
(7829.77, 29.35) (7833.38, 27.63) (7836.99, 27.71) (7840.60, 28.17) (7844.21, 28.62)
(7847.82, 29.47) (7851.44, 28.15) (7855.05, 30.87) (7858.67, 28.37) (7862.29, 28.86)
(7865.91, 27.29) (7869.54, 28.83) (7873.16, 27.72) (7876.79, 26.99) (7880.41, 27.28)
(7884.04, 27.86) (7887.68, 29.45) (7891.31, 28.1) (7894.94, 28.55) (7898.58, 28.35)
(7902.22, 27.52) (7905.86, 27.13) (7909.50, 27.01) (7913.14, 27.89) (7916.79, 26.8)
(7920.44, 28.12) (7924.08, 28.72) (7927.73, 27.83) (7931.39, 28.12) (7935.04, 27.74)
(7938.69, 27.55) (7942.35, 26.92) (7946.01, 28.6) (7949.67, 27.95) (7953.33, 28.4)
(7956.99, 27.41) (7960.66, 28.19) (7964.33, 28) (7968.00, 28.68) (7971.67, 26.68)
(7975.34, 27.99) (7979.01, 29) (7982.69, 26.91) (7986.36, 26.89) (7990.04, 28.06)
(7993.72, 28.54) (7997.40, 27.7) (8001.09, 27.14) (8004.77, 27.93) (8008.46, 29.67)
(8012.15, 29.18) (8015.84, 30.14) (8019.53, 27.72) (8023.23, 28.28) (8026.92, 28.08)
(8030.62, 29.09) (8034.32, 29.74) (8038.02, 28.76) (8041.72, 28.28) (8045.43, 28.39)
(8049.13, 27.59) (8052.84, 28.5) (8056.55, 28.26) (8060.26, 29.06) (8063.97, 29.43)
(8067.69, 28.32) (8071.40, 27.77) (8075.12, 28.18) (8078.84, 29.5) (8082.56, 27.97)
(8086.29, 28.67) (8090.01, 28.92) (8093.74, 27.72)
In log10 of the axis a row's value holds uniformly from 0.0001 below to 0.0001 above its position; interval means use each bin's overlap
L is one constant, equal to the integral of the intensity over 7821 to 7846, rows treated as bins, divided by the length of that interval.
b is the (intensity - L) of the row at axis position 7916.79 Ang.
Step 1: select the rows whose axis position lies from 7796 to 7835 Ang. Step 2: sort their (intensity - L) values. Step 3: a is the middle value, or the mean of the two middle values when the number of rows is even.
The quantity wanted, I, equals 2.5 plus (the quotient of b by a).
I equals 9.8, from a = -0.26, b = -1.88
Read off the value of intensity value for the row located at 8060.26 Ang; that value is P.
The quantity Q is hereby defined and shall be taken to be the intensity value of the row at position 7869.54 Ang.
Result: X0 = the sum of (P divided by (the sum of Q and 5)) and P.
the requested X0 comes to 30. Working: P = 29.06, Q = 28.83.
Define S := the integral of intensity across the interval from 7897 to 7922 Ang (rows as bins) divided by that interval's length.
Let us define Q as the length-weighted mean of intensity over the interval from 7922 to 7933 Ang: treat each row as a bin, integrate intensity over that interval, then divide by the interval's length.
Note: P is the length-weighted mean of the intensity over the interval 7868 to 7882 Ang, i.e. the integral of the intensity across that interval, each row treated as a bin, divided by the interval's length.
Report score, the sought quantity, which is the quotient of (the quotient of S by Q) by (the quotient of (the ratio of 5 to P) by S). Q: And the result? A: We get 149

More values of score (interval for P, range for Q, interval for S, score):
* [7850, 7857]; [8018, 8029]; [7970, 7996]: 162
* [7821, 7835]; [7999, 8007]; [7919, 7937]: 166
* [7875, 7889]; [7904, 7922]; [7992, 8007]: 158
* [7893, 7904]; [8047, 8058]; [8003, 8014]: 167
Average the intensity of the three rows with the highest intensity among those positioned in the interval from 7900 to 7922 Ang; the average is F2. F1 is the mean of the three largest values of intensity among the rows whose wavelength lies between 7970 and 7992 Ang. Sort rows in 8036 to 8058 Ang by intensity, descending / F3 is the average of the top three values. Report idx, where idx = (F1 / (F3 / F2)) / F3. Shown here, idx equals 0.97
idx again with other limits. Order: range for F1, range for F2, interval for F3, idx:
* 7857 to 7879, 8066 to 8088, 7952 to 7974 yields 1.02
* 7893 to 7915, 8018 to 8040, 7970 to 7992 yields 1.03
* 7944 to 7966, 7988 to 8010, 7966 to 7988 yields 1.00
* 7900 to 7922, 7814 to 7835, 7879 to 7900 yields 0.99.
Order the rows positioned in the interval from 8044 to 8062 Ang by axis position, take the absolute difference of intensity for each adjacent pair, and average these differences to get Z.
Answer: 0.69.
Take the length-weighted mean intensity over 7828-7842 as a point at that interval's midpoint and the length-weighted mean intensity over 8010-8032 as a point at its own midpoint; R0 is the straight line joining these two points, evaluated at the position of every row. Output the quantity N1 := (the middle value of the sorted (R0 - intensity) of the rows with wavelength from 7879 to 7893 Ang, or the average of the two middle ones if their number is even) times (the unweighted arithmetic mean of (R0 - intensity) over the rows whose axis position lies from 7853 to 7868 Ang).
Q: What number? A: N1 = -0.2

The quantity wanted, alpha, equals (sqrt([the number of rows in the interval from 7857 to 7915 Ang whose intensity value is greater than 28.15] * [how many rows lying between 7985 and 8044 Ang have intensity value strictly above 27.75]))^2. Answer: 72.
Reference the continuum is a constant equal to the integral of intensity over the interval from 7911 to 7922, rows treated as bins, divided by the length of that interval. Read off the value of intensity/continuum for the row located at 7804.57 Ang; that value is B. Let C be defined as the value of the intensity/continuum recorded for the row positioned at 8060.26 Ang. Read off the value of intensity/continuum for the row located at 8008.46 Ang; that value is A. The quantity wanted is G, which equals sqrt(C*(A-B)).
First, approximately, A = 1.08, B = 0.98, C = 1.054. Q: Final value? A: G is 0.31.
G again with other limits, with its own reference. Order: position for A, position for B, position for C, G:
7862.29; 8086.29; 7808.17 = 0.08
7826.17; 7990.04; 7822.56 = 0.20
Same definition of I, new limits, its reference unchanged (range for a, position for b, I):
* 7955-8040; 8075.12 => 3.3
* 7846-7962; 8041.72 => 3.1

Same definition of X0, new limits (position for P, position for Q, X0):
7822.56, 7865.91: 31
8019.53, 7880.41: 29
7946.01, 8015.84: 29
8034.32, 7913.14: 31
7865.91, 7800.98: 28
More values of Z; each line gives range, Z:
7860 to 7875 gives 1.41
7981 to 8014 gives 0.76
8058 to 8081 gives 0.75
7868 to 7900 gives 0.79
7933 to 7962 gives 0.77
